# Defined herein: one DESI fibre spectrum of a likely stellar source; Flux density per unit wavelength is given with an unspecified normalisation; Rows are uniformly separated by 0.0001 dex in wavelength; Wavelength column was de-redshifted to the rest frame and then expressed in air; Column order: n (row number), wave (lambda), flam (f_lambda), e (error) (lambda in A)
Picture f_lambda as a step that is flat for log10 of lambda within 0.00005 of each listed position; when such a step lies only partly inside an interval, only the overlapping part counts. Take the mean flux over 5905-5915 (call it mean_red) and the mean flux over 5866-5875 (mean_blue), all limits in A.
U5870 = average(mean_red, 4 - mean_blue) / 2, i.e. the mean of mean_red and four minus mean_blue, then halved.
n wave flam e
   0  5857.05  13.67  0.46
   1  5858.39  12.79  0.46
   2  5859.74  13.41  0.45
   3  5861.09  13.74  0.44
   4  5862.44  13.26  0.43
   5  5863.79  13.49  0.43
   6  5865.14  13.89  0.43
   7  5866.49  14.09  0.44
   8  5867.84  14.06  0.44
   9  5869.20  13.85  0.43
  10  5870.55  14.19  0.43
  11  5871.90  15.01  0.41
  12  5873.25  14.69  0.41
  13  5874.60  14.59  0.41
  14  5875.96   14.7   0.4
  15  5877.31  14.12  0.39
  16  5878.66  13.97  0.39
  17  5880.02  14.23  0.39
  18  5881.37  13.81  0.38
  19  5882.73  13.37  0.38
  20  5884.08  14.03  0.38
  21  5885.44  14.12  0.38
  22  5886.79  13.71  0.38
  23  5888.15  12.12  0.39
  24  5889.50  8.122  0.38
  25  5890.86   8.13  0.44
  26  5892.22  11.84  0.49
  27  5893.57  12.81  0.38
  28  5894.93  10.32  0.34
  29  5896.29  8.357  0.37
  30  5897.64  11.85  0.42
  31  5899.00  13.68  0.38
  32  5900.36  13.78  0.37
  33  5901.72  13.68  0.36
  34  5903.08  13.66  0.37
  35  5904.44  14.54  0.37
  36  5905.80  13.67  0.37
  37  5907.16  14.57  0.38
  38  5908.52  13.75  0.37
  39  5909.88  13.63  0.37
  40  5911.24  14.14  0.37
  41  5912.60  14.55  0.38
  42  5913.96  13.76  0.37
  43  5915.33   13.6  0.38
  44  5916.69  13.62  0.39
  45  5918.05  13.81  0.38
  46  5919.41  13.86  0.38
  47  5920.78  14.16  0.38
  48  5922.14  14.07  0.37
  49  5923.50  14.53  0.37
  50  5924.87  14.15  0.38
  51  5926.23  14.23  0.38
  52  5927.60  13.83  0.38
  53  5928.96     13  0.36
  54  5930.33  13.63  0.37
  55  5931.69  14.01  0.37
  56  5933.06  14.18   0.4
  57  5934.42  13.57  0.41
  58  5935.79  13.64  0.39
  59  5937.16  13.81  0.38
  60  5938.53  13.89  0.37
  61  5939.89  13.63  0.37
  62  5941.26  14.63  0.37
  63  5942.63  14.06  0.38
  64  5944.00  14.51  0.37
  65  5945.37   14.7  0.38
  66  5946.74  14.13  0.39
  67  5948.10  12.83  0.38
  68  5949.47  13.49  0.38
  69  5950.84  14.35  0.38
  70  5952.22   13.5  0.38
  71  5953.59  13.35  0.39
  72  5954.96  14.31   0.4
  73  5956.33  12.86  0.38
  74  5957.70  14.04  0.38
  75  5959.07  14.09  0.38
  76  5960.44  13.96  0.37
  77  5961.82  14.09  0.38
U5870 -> 0.91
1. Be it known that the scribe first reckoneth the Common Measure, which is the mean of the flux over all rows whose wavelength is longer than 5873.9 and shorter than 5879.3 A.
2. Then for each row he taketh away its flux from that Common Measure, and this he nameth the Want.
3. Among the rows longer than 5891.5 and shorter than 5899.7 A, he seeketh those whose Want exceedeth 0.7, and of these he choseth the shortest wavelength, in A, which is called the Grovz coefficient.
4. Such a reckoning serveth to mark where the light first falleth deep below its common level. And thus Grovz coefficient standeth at 5892.22 A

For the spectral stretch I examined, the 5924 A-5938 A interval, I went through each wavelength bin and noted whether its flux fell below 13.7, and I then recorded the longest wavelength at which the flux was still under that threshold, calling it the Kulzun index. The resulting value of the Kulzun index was 5935.79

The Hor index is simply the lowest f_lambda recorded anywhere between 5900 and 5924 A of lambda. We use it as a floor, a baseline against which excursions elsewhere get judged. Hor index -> 13.6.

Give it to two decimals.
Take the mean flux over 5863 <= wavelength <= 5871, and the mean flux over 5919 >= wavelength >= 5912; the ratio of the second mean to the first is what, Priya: 1.00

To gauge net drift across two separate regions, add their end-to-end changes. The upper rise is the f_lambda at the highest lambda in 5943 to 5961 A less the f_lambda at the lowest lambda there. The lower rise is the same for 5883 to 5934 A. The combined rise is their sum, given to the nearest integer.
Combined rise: 0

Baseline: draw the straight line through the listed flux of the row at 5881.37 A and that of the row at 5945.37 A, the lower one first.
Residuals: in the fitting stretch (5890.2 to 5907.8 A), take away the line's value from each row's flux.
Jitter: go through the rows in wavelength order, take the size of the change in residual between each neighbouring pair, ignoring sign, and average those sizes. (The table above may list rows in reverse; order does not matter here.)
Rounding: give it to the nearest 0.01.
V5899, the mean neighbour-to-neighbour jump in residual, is 1.44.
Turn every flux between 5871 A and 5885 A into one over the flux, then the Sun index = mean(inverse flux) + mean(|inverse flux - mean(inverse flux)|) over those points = 0.0722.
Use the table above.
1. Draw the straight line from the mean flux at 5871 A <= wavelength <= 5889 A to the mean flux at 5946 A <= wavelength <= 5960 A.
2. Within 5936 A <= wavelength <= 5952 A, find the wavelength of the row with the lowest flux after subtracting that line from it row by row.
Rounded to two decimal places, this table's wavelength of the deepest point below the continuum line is 5948.10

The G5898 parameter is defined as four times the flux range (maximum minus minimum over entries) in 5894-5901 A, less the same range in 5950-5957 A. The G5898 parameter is 20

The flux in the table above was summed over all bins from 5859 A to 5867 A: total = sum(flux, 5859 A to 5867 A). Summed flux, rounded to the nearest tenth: 81.9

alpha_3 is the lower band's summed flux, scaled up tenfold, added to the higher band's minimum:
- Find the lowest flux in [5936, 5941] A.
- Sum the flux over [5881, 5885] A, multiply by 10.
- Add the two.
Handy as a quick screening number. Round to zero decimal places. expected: 426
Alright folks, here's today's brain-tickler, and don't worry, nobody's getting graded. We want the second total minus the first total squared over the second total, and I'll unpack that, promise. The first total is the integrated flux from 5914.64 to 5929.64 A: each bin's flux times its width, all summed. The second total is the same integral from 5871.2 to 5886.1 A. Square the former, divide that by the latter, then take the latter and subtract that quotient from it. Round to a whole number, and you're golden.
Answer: 7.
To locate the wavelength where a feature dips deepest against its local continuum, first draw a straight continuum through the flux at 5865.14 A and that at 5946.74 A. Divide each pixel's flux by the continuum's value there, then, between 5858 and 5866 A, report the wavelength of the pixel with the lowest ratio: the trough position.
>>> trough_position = 5858.39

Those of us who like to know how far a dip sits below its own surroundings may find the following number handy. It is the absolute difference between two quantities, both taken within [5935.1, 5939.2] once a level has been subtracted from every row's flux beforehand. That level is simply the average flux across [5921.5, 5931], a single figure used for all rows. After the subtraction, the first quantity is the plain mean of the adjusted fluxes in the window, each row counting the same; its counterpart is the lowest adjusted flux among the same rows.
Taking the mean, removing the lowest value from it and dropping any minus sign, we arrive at 0.14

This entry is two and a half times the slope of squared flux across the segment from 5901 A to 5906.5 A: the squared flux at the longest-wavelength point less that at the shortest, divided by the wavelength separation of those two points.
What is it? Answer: -0.2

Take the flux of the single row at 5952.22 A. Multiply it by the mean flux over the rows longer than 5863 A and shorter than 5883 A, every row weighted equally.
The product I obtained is 191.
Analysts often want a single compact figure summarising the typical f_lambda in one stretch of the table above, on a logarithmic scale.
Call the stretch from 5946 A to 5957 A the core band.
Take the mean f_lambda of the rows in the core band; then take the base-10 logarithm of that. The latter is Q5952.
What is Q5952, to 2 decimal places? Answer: 1.13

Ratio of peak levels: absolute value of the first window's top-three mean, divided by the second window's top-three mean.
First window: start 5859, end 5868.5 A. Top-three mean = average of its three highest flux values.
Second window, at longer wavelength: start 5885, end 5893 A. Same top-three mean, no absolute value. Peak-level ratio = 1.05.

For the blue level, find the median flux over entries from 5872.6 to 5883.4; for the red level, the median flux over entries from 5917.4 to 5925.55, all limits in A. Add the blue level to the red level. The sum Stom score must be 28.3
